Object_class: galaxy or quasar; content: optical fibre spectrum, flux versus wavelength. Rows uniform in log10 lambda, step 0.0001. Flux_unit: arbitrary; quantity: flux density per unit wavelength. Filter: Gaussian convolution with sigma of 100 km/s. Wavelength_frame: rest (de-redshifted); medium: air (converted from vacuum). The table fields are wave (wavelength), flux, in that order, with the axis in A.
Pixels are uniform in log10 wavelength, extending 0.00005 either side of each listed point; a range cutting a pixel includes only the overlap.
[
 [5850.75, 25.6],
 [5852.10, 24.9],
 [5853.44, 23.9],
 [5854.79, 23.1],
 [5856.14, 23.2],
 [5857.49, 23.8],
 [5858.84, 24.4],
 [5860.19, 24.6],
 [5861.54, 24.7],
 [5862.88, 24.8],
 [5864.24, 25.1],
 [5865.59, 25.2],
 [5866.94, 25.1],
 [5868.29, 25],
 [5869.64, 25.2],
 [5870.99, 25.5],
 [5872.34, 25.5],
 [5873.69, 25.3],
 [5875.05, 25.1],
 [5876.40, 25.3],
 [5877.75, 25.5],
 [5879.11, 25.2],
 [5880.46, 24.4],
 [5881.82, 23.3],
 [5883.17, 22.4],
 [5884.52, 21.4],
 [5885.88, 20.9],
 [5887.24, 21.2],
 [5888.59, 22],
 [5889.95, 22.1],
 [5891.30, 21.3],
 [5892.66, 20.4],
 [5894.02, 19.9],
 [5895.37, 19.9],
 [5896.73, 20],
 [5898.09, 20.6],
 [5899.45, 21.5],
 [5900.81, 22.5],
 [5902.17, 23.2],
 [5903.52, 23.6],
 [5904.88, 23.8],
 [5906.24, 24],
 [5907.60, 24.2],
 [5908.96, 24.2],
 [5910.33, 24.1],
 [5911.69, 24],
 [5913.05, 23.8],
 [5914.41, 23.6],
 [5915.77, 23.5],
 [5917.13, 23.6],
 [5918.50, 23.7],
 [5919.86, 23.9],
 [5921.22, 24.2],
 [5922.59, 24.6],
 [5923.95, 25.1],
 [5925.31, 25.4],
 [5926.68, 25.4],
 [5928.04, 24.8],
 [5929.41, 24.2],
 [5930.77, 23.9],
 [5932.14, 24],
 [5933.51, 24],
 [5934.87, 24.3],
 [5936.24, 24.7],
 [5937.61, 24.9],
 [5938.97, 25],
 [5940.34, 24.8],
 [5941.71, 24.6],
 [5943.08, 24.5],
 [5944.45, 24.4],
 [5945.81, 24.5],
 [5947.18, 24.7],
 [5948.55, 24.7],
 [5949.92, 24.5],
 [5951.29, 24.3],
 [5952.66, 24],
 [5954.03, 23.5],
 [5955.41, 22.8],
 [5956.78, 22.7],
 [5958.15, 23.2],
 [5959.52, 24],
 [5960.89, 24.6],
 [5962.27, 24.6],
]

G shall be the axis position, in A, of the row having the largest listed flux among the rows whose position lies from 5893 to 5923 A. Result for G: 5922.59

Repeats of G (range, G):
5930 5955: 5938.97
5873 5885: 5877.75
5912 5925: 5923.95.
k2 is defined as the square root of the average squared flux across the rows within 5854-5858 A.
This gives 23.4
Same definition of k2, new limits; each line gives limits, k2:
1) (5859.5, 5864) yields 24.7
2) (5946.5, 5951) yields 24.6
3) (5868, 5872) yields 25.2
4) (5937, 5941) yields 24.9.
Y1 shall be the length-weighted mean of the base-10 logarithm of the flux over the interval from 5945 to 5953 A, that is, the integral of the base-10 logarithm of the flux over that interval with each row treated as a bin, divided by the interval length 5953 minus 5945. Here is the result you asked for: 1.39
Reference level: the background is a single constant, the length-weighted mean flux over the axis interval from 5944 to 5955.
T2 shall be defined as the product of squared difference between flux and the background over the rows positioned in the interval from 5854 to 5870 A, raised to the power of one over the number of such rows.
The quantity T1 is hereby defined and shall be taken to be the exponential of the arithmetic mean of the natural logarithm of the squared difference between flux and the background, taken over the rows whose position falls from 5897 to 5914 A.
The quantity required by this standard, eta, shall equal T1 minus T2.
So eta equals -0.1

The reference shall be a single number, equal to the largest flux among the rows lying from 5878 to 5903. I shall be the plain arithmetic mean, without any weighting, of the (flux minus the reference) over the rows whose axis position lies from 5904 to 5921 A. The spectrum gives -1.3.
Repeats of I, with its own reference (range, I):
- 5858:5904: -1.9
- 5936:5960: -1.0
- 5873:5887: -1.3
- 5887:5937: -2.0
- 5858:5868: -0.4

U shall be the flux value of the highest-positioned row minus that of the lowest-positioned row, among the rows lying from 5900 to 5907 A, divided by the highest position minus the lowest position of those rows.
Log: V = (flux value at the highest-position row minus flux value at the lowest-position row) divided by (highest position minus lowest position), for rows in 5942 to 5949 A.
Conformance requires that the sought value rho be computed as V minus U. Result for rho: -0.24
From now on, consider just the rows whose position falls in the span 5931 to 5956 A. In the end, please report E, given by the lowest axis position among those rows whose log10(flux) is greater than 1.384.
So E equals 5934.87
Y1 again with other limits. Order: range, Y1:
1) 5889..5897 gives 1.32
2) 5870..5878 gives 1.40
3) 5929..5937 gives 1.38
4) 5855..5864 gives 1.38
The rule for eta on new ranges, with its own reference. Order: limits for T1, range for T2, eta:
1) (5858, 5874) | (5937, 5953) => 0.3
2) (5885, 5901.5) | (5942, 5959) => 9.7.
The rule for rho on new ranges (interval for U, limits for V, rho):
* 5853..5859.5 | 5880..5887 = -0.74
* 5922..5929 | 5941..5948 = -0.02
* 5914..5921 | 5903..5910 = 0.06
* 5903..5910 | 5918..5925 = 0.15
